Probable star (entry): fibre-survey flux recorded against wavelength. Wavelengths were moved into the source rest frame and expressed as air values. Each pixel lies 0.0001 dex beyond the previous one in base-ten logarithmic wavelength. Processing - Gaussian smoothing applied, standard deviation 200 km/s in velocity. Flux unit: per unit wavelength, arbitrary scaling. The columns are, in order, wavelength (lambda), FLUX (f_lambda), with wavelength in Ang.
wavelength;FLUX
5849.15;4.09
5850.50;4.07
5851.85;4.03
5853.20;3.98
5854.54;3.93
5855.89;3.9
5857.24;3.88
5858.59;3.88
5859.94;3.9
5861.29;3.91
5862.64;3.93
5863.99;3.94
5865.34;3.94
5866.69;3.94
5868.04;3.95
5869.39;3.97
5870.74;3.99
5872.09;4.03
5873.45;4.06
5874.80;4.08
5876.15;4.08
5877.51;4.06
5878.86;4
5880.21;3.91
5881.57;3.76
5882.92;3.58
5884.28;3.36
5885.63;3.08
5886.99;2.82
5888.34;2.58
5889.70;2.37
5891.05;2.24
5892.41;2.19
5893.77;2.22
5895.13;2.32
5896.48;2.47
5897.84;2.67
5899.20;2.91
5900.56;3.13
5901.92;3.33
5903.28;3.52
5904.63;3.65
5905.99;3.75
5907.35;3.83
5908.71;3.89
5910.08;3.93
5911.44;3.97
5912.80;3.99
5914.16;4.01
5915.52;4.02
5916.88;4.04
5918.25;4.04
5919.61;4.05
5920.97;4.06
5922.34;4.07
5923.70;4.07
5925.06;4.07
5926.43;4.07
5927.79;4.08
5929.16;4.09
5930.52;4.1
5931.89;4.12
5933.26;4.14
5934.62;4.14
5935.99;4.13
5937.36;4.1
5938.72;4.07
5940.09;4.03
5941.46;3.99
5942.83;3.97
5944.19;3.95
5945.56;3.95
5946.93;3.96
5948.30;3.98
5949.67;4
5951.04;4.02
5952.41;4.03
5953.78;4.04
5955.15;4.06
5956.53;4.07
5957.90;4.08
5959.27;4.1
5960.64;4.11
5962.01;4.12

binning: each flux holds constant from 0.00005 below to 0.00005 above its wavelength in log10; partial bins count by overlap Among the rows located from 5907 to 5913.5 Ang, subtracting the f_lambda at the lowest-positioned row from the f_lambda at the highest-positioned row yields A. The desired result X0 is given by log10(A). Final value -0.8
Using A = 0.16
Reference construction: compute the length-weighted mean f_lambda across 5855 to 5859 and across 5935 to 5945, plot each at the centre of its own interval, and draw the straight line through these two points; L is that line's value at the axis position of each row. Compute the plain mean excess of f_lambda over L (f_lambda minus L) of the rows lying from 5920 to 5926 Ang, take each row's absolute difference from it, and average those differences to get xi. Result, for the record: 0.002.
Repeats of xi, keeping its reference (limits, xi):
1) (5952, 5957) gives 0.012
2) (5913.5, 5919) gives 0.010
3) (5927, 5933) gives 0.010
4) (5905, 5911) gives 0.058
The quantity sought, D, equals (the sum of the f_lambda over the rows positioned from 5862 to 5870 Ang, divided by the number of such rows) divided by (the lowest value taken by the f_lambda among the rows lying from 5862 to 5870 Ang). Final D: 1.00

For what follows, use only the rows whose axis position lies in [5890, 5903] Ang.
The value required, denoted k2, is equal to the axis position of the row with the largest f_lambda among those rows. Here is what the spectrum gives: 5901.92 Ang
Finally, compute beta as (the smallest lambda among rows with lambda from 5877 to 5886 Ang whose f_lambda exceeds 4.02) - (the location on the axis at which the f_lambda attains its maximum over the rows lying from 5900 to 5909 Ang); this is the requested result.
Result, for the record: -31.2 Ang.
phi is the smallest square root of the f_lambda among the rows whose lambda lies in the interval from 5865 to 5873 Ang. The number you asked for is 1.98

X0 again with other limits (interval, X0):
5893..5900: -0.2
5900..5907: -0.2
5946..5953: -1.2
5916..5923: -1.5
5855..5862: -2.0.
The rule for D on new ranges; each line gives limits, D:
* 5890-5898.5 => 1.07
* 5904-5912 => 1.05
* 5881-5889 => 1.24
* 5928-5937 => 1.01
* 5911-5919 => 1.01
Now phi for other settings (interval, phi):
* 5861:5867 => 1.98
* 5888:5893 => 1.48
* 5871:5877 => 2.01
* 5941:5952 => 1.99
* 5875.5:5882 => 1.94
